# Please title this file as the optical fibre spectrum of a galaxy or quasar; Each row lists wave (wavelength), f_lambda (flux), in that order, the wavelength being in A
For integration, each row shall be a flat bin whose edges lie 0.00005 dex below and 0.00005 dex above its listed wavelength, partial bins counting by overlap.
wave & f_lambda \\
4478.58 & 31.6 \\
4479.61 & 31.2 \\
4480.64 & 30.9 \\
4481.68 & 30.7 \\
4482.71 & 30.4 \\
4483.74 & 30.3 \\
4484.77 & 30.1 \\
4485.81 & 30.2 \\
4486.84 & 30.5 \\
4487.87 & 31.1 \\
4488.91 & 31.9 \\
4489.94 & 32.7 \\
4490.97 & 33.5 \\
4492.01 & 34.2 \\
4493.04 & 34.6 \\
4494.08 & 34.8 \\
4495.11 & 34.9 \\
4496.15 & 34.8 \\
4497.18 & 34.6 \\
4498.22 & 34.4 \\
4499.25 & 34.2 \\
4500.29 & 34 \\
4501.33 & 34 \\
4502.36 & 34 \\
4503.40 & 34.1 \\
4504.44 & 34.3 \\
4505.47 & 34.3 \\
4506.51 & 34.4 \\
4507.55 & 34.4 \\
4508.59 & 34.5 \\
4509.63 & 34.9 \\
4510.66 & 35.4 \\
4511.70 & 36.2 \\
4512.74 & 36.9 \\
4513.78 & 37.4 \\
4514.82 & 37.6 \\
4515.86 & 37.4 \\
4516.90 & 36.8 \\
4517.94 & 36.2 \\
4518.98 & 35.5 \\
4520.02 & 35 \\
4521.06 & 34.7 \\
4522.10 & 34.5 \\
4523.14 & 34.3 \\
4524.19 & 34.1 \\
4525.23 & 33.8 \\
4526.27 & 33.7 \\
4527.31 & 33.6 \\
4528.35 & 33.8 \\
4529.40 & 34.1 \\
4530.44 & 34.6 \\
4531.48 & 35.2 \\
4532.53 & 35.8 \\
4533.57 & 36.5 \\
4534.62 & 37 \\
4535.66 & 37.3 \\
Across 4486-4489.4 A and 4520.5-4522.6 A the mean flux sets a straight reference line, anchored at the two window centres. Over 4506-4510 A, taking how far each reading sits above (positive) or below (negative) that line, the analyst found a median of 1.3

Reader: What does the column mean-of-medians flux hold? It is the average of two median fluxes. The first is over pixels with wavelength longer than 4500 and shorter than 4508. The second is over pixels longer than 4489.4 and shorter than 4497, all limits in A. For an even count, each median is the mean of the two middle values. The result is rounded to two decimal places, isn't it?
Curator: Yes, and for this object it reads 34.40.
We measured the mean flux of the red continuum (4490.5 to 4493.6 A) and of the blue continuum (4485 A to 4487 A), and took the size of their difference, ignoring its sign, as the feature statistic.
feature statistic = 3.8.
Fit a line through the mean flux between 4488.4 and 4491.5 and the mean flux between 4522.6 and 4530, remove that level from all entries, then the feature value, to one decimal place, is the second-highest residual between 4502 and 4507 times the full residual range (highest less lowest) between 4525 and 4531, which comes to 1.0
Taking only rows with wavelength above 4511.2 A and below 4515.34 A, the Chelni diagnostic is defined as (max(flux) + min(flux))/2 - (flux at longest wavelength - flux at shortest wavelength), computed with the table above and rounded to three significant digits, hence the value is 35.5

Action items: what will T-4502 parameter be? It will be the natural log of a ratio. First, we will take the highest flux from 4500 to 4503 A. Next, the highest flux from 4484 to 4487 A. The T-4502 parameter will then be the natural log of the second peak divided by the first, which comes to -0.11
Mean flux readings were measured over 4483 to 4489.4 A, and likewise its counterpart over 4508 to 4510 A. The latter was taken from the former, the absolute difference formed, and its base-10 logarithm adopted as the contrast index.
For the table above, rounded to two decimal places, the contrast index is 0.60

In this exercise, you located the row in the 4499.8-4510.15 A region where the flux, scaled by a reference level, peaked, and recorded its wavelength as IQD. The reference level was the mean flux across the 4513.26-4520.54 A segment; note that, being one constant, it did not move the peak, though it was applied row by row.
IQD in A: 4509.63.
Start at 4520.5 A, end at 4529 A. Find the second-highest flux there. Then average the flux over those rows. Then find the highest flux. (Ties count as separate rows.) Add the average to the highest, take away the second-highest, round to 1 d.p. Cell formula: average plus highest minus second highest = 34.3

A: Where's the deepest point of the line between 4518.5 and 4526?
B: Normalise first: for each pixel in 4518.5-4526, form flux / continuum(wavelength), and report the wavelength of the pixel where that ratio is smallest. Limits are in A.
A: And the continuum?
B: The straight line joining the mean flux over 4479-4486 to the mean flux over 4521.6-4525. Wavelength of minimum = 4525.23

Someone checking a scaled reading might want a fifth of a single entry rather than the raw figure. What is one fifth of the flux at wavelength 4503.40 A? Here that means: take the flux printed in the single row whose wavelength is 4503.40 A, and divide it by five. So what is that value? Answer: 6.82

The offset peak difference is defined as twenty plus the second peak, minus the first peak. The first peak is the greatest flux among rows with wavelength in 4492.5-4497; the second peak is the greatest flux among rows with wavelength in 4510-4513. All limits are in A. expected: 22.0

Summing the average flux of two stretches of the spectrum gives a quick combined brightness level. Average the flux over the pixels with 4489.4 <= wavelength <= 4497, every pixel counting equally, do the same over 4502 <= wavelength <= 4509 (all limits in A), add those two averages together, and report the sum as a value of 68.5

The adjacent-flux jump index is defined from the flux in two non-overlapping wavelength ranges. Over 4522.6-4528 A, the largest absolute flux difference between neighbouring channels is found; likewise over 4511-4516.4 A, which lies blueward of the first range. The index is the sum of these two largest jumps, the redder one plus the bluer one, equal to 1.00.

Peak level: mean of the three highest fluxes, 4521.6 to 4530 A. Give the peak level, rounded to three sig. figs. 34.3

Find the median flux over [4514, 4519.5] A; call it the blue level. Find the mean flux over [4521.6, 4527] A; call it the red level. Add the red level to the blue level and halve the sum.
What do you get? 35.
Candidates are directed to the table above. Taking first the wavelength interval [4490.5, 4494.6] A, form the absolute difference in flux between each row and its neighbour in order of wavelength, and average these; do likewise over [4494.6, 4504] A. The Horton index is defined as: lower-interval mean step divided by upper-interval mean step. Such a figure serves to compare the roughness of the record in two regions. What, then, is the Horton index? 3.47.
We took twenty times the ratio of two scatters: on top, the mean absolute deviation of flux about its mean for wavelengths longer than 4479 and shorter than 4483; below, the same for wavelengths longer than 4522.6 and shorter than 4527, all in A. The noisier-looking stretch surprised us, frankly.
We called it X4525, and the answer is 22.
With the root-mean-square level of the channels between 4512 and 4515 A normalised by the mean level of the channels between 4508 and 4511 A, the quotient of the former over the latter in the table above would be 1.07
